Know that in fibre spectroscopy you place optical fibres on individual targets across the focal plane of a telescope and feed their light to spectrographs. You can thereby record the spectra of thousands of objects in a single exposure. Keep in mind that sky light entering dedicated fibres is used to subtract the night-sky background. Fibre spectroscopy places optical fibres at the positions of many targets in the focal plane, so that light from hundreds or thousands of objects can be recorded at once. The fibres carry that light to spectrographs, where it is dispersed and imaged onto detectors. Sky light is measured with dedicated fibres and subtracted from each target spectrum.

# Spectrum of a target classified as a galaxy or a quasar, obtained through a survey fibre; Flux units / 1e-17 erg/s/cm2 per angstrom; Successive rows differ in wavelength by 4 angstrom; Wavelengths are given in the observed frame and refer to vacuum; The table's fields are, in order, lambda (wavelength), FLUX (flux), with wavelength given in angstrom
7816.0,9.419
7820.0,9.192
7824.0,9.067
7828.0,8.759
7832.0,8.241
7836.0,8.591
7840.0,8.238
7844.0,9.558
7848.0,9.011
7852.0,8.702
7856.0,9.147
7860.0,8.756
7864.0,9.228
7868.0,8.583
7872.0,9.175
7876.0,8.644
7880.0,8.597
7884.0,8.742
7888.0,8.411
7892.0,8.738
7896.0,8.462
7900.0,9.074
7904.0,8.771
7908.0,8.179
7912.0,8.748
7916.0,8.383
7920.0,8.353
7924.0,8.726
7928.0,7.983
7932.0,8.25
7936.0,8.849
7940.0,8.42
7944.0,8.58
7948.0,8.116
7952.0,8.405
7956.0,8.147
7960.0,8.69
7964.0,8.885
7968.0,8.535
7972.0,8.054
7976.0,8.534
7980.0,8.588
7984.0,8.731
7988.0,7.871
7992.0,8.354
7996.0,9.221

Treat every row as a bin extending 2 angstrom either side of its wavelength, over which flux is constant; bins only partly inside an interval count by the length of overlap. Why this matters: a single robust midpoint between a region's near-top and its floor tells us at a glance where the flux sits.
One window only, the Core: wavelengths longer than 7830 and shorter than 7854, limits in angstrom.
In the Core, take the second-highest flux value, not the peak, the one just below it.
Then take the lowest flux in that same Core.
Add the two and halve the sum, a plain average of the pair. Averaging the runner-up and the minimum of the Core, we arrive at 8.6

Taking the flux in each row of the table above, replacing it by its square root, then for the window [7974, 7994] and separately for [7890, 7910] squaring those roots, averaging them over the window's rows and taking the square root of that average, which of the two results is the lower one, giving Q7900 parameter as 2.90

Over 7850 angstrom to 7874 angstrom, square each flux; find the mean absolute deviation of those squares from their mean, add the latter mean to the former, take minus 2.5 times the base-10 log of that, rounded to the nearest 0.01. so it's -4.82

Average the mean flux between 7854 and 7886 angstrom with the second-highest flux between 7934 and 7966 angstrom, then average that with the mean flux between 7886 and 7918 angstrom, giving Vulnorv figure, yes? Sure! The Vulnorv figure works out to 8.72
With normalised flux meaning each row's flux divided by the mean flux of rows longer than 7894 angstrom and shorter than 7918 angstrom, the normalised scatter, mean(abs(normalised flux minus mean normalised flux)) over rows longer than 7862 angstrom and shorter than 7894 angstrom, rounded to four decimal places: 0.0254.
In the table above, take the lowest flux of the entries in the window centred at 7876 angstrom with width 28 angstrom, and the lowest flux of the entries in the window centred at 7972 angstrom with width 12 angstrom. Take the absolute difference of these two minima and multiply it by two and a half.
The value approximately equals 0.89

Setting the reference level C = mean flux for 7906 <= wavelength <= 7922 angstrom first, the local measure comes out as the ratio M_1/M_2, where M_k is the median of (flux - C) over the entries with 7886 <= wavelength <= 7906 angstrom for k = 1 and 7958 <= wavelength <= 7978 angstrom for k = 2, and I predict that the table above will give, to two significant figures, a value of 2.7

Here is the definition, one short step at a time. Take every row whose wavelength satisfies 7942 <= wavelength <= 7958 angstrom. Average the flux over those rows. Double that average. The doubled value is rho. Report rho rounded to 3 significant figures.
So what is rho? 16.6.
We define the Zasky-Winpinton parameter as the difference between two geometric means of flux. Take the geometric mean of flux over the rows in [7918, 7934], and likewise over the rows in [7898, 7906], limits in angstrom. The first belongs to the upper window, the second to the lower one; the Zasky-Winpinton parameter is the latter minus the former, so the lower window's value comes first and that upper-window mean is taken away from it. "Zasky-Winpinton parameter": 0.6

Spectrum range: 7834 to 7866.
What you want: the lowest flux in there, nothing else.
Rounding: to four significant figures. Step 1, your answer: 8.238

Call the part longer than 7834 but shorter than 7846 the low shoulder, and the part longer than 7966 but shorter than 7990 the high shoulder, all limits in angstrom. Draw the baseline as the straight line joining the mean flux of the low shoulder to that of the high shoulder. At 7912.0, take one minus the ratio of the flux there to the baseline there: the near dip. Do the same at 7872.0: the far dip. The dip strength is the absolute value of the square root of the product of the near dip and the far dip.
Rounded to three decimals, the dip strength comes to 0.033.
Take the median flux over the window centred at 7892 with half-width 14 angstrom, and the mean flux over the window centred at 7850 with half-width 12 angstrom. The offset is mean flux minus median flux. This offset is 0.2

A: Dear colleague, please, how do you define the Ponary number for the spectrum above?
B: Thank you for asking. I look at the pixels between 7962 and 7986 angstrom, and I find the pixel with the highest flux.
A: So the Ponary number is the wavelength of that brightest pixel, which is 7964.0 angstrom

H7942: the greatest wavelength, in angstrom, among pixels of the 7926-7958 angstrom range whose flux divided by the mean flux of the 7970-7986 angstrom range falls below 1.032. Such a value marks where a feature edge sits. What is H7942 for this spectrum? 7956.0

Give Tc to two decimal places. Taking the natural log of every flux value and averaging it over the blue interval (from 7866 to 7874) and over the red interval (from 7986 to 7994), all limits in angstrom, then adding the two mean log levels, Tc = 4.28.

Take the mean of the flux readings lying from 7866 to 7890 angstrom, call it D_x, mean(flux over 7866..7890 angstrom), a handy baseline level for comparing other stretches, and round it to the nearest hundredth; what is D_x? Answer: 8.69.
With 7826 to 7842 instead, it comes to 8.46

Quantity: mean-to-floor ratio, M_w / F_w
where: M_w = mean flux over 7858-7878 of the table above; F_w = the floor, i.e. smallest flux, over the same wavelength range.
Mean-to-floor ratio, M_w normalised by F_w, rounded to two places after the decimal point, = 1.03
